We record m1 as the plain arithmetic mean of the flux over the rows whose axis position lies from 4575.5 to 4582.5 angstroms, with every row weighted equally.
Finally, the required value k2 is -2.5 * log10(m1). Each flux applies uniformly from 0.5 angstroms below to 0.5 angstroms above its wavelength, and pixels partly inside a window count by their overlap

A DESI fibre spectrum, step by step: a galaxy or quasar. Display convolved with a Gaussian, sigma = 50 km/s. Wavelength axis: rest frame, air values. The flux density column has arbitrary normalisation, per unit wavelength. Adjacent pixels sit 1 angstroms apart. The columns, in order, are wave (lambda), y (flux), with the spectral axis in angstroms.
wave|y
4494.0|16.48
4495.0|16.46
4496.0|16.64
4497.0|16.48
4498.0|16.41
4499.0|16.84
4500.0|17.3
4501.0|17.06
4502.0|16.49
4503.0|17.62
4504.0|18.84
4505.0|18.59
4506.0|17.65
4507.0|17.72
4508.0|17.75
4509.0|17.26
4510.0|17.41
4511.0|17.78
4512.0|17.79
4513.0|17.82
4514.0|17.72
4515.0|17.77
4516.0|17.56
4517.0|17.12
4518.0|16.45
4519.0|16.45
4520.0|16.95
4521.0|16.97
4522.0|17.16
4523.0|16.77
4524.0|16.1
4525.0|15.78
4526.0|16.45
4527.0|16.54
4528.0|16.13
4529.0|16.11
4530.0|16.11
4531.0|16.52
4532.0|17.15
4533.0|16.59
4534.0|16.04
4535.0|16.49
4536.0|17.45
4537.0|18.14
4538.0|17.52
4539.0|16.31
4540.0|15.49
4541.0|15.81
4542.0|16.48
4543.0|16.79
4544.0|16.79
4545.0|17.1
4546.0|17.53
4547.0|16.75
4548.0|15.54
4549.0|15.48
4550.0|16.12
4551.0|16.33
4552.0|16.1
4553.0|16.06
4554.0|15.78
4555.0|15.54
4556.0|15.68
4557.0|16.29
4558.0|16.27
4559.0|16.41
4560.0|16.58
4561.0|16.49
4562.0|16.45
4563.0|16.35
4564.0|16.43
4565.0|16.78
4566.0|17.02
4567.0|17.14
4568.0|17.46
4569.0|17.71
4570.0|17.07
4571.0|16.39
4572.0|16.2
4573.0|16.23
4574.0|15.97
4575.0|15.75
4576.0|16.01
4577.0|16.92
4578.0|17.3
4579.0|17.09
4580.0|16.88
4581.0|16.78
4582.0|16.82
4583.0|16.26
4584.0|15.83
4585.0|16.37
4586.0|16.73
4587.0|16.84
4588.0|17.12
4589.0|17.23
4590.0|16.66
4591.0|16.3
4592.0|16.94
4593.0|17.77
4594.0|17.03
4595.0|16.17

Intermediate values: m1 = 16.8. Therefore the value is -3.065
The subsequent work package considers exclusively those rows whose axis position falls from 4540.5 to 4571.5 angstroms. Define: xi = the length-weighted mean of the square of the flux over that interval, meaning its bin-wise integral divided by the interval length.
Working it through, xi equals 272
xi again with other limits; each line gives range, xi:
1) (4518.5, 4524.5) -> 280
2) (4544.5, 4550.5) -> 270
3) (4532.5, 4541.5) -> 278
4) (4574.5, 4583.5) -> 277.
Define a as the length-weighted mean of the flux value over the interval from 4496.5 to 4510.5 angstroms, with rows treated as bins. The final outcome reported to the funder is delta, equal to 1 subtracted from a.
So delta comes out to 16.39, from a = 17.4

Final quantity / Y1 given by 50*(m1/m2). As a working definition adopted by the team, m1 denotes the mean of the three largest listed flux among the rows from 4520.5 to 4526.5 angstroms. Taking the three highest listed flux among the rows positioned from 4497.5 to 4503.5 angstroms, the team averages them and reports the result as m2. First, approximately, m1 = 17.0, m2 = 17.3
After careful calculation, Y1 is 49.0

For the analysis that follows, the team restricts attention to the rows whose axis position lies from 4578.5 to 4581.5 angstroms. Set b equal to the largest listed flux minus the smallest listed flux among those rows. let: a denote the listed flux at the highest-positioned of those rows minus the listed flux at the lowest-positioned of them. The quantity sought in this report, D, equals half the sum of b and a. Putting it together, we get 0.00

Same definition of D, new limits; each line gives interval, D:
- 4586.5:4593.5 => 1.20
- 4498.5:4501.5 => 0.34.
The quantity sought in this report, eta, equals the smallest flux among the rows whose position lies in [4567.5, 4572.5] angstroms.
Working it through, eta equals 16.2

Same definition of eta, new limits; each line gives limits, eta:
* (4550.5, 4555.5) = 15.54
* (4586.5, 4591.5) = 16.3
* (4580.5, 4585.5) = 15.83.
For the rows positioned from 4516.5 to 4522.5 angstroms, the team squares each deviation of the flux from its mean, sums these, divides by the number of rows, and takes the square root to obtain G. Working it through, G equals 0.29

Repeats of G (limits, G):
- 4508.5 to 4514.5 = 0.22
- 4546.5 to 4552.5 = 0.44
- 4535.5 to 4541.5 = 0.97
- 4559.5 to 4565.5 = 0.14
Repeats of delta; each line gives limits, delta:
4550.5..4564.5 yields 15.20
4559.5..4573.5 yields 15.74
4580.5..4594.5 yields 15.76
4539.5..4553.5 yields 15.31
